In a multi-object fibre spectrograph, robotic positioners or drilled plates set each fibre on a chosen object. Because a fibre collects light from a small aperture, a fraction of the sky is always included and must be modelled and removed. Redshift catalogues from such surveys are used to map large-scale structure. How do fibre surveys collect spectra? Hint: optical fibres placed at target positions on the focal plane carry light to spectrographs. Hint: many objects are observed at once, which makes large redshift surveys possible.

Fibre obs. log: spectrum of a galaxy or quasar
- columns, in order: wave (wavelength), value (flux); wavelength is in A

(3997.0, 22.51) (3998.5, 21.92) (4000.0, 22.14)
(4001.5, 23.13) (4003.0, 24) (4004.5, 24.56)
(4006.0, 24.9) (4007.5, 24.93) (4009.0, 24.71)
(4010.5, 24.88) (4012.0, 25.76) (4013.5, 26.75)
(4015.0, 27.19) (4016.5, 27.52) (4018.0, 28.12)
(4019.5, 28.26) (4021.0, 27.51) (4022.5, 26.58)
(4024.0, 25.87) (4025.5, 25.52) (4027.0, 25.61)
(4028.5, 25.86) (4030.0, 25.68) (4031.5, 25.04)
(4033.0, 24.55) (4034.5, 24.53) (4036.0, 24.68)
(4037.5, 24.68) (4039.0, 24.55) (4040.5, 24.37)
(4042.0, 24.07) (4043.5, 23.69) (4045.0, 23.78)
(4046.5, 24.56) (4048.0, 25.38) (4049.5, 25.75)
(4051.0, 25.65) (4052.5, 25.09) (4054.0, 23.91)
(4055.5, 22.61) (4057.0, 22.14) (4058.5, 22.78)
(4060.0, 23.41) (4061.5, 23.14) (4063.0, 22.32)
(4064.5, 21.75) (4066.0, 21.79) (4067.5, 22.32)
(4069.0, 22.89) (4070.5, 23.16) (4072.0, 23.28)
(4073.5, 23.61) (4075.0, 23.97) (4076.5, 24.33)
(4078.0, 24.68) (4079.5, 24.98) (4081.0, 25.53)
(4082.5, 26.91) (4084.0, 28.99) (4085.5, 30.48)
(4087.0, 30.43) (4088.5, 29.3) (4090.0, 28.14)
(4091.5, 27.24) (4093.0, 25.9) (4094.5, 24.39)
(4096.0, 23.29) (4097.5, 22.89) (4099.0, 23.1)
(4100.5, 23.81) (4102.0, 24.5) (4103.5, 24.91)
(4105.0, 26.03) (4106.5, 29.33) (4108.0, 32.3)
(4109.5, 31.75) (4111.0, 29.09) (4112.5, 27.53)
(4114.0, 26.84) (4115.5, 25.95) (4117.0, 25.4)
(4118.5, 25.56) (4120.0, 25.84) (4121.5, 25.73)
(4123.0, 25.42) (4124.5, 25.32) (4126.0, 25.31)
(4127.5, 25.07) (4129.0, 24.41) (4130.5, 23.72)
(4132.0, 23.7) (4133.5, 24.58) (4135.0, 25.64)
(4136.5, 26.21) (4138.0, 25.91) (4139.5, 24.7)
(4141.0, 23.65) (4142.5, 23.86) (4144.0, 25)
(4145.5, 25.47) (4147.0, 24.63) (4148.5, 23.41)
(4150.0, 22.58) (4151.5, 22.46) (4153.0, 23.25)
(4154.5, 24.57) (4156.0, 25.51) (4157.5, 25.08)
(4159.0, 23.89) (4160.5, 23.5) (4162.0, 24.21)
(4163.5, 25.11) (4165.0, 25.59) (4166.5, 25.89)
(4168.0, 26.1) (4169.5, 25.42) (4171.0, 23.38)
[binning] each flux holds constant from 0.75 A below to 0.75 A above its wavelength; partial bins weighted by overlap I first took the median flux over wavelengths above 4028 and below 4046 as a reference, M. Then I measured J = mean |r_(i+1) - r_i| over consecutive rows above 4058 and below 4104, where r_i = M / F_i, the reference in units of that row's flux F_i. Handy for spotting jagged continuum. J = 0.026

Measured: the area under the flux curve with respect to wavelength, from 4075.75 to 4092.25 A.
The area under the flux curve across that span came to 452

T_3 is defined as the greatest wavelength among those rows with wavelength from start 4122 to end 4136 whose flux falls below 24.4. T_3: 4132.0 A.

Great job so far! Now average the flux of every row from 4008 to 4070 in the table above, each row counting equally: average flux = 24.8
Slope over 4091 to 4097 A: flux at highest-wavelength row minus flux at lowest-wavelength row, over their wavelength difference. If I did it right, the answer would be -0.88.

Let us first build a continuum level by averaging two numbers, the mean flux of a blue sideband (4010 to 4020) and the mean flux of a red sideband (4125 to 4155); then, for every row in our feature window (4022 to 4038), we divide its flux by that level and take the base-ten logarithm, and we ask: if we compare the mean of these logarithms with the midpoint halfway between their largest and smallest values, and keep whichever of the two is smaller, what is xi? -0.006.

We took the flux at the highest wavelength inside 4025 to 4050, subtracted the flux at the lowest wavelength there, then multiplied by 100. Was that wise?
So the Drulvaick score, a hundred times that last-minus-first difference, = 23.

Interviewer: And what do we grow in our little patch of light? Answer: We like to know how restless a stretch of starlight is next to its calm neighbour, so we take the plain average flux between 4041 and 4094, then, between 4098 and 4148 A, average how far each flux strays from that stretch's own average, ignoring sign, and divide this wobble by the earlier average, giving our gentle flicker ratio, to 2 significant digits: 0.057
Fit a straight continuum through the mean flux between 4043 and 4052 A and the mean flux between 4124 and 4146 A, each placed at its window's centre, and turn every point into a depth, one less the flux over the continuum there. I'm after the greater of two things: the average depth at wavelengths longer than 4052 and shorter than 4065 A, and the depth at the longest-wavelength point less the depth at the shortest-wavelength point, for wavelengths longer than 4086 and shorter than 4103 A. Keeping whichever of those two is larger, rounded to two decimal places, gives 0.24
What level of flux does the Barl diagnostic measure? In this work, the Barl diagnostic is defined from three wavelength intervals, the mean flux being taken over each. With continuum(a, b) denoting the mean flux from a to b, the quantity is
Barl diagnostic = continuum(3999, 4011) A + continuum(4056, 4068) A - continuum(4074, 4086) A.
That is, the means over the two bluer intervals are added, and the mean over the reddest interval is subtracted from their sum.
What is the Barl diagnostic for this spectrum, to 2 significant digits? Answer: 20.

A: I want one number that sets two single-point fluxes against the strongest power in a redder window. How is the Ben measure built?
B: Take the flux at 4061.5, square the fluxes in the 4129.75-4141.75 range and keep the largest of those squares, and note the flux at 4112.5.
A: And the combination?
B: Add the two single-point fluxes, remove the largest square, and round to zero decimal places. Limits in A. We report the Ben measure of -636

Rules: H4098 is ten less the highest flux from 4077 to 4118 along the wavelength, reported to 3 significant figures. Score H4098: -22.3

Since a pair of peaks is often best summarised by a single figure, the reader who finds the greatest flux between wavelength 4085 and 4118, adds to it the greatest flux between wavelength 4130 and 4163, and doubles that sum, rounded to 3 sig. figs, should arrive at 117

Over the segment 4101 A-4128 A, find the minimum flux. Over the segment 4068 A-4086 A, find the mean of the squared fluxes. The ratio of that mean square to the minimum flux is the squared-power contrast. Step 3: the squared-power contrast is 26.2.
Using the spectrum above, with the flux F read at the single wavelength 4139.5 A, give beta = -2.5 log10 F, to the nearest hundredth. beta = -3.48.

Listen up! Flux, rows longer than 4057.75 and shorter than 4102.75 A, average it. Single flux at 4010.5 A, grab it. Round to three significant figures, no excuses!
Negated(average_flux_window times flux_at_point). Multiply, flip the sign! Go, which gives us -616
